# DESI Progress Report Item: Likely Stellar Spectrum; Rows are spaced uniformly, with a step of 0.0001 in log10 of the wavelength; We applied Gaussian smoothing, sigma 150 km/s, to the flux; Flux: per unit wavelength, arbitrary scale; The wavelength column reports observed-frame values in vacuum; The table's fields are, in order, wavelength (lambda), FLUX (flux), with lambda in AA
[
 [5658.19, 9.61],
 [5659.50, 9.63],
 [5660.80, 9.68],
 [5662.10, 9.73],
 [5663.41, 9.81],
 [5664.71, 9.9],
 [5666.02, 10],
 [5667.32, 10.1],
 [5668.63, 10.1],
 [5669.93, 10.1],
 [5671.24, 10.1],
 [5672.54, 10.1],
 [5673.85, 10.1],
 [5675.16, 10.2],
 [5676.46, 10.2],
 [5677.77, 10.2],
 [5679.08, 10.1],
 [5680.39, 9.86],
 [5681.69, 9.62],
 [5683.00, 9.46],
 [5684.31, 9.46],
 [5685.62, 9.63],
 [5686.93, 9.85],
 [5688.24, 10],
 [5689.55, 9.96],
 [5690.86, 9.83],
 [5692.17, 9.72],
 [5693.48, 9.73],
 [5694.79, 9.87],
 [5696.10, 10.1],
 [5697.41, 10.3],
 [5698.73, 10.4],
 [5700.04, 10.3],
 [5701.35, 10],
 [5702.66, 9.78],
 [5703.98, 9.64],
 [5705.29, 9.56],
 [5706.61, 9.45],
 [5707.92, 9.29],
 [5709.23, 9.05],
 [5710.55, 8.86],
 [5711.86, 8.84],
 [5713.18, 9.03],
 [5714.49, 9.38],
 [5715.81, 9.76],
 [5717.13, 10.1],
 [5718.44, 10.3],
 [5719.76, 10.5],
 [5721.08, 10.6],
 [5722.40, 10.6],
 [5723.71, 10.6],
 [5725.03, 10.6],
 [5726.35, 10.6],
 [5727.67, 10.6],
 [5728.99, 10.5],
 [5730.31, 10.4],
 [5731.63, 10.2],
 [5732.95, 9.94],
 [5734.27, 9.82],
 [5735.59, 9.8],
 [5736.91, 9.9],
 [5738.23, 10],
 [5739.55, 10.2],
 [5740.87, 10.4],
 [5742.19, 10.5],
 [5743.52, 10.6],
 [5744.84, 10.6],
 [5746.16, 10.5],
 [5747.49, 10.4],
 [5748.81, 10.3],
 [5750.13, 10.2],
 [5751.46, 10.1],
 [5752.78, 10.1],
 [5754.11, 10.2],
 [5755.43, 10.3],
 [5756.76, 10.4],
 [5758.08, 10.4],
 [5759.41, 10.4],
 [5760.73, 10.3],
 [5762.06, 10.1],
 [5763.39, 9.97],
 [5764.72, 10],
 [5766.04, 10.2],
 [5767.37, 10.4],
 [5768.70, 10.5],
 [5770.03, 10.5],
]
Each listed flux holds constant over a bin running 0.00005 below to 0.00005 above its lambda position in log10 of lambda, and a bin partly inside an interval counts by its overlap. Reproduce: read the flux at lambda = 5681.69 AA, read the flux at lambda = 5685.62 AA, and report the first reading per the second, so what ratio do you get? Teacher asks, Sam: 1.00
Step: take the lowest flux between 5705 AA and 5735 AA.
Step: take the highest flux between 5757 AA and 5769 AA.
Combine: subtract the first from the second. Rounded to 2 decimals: 1.66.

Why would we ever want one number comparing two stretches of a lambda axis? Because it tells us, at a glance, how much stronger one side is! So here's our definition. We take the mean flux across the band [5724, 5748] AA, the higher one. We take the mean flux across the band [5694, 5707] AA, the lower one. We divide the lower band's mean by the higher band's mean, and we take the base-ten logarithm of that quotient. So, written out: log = -0.016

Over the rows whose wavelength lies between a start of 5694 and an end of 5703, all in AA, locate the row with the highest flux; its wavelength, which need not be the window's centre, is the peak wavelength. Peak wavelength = 5698.73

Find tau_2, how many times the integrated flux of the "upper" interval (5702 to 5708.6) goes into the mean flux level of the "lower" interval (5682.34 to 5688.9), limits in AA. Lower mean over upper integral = 0.154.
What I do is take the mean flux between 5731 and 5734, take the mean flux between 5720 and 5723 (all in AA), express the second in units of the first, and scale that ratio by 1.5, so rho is 1.58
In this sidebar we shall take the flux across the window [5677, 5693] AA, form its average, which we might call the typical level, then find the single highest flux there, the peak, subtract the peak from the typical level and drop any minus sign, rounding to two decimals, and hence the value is 0.39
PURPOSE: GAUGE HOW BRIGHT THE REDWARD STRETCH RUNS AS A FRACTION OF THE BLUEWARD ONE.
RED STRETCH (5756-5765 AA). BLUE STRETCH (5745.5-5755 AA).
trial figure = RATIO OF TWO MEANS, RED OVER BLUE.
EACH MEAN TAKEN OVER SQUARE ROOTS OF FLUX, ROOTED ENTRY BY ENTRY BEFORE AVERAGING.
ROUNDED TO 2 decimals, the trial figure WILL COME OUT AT 1.00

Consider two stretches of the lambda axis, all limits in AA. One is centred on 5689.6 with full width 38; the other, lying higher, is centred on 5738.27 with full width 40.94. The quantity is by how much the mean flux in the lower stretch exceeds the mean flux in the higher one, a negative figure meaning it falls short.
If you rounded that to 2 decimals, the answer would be -0.44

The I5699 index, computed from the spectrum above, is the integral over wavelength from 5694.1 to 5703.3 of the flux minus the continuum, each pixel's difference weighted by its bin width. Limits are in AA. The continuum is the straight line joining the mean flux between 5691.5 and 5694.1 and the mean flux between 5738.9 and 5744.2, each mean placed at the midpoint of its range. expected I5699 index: 2.7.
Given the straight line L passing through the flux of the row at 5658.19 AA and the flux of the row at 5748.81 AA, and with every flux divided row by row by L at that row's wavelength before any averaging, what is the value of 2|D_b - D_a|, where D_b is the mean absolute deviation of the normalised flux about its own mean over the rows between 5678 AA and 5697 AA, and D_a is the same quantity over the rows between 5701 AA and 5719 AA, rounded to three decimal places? 0.043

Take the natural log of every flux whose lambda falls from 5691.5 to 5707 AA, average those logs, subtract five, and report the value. -2.71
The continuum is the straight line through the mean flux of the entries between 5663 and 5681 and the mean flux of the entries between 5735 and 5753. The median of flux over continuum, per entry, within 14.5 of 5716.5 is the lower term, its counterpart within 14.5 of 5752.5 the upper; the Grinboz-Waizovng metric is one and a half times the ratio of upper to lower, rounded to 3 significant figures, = 1.53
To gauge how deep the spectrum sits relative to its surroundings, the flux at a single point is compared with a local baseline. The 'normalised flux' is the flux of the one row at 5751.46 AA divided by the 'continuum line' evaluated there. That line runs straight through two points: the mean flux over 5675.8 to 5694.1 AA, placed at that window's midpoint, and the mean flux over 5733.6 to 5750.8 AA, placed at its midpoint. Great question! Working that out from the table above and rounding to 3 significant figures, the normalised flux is 0.979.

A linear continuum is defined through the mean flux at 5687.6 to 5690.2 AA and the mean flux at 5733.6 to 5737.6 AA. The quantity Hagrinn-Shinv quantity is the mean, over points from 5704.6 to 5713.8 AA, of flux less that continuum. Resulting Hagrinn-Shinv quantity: -0.8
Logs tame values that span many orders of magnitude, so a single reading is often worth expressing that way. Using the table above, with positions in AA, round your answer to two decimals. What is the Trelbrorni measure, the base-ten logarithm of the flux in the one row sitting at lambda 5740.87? 1.02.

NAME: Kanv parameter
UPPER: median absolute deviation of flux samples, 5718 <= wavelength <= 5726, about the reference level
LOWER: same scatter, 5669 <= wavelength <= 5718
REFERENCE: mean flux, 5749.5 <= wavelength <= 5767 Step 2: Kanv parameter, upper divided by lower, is 1.1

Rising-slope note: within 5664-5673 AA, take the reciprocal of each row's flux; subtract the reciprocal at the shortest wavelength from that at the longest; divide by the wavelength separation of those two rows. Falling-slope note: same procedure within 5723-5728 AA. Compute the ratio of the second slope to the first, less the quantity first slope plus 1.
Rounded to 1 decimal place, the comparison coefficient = -1.0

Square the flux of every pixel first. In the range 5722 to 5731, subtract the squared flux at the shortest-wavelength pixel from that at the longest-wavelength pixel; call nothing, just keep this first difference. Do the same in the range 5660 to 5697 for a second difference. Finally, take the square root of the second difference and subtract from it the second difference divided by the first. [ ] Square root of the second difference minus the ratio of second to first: 4.9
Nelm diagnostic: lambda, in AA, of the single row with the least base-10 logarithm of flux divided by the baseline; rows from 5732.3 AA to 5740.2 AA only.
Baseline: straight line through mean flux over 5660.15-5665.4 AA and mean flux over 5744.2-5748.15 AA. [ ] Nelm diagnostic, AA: 5735.59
